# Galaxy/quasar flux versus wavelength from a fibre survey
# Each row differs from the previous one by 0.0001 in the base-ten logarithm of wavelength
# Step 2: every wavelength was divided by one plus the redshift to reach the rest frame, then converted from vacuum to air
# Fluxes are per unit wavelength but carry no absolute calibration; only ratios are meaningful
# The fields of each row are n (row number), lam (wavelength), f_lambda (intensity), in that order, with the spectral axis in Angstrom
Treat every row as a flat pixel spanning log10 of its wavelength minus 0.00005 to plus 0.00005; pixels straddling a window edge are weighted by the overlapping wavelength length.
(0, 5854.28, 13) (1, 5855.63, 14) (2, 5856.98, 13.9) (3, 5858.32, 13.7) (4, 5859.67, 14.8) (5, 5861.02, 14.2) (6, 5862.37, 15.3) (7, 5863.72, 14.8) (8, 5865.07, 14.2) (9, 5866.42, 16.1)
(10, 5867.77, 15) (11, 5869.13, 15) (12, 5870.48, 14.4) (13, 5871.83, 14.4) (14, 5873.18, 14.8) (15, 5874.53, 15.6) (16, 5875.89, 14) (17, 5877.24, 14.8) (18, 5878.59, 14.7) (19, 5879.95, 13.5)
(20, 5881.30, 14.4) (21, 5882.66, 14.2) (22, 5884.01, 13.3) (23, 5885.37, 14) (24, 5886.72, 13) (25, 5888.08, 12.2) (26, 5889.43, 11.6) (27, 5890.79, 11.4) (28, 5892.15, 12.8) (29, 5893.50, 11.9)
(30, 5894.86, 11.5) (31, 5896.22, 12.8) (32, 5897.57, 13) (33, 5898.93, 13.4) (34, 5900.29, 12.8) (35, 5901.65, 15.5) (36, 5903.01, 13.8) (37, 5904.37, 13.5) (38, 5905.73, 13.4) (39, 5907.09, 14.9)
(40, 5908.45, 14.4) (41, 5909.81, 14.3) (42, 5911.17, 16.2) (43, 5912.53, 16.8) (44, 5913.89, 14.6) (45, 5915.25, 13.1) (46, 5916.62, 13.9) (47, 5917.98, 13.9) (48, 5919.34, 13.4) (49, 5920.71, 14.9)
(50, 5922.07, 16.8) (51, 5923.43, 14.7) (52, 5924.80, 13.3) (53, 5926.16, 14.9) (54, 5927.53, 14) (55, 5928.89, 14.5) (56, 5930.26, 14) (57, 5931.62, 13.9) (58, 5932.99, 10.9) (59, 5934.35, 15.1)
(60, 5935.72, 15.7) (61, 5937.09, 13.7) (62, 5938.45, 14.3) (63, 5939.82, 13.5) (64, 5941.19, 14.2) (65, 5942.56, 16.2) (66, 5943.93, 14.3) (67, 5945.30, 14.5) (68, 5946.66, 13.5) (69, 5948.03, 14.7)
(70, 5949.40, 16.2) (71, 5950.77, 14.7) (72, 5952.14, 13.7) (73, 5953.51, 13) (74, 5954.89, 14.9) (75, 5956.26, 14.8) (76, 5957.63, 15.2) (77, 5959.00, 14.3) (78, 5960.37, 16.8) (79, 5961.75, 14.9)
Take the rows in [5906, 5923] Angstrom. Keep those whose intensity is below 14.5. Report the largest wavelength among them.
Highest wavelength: 5919.34 Angstrom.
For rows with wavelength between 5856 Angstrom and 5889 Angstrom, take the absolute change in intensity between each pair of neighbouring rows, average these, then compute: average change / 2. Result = 0.37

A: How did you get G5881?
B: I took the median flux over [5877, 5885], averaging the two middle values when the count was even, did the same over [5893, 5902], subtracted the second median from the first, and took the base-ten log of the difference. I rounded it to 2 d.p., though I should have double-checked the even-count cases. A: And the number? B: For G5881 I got 0.18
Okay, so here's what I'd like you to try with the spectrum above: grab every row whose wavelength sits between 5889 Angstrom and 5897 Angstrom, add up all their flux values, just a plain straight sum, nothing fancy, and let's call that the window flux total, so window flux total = 72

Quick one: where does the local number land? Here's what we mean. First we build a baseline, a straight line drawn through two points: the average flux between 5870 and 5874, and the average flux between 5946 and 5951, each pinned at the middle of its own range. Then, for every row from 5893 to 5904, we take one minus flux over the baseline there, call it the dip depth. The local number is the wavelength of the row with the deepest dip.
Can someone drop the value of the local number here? 5894.86 Angstrom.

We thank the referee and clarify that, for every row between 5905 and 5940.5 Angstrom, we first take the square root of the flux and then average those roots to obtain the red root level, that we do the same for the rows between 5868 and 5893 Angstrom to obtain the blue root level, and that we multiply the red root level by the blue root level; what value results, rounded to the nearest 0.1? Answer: 14.0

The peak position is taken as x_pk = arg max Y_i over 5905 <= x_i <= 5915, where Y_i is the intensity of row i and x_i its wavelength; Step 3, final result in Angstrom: 5912.53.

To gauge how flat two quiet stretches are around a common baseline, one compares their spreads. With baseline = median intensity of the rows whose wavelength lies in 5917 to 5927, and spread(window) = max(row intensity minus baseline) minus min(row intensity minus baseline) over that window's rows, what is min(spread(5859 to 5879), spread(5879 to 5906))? 2.1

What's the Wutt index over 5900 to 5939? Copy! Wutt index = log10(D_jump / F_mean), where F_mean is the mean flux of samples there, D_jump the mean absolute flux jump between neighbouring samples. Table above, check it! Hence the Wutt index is -1.06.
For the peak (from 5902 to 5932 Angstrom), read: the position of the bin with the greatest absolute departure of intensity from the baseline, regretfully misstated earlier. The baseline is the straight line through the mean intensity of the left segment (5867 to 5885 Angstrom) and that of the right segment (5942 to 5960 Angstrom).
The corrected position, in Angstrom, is 5912.53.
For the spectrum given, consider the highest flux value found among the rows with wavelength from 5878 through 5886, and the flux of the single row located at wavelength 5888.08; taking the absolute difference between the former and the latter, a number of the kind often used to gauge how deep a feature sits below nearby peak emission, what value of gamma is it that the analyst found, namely 2.5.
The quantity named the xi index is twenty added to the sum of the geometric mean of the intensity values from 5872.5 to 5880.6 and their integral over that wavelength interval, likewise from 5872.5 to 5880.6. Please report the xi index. 153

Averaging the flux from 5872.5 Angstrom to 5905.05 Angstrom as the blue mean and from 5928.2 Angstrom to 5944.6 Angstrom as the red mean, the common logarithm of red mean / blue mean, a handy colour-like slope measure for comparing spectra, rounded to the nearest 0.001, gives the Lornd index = 0.024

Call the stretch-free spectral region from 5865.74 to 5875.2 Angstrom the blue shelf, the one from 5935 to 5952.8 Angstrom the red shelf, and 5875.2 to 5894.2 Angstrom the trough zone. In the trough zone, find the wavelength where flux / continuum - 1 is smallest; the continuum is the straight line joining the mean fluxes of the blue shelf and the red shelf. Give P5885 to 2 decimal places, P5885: 5890.79 Angstrom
